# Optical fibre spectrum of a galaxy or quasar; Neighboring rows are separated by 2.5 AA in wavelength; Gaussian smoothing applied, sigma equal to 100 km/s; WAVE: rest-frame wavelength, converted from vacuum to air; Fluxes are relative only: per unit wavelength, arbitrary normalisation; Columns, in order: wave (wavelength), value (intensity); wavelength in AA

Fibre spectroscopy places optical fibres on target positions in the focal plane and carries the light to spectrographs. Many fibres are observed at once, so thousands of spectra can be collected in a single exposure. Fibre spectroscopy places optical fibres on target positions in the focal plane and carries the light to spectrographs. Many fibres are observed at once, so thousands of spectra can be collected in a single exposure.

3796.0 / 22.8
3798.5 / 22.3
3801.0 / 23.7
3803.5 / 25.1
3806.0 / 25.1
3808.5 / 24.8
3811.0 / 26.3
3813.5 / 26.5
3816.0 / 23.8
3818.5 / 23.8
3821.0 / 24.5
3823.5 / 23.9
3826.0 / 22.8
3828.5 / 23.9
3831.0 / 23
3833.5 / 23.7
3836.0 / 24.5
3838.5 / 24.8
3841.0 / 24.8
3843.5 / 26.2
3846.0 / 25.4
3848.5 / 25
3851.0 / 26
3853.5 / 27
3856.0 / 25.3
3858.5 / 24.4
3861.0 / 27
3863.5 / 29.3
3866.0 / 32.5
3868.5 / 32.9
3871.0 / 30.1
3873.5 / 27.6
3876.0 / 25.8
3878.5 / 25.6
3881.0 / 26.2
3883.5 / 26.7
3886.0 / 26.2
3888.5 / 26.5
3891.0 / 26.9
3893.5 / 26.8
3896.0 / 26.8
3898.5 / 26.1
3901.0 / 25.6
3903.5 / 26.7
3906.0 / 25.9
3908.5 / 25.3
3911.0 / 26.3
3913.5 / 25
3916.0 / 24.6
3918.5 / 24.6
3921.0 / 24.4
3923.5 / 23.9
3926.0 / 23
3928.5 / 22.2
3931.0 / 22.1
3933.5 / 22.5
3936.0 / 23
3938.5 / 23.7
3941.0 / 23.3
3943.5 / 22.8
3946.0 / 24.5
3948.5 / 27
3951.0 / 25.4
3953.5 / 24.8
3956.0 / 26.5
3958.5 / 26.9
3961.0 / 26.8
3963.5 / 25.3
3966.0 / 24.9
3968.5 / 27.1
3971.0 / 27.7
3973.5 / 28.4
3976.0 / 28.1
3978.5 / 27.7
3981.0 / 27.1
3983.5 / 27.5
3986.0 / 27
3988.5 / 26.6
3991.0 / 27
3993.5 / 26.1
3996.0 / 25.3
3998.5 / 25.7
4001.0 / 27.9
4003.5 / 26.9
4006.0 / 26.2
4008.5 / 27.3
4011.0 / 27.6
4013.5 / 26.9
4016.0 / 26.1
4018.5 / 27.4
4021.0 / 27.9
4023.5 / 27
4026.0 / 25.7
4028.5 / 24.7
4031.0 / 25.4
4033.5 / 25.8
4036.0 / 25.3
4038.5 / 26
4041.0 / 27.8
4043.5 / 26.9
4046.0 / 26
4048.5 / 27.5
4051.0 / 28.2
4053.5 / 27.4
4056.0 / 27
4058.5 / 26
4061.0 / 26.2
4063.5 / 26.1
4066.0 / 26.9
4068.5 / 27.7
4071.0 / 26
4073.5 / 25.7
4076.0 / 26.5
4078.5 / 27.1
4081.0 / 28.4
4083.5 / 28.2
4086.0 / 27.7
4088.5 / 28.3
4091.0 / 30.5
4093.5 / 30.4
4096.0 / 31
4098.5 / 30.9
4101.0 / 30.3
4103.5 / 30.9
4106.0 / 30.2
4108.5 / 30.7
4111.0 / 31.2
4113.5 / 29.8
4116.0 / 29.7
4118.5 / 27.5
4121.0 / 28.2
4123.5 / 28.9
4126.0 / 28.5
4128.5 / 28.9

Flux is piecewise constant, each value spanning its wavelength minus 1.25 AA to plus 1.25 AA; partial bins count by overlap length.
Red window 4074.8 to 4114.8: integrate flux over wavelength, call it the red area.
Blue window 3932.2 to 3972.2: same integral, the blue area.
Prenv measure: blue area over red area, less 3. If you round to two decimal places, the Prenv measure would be -2.15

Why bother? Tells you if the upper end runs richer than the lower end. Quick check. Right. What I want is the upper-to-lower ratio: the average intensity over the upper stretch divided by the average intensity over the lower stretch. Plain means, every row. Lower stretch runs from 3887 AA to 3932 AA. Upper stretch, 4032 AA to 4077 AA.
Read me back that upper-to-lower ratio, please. 1.06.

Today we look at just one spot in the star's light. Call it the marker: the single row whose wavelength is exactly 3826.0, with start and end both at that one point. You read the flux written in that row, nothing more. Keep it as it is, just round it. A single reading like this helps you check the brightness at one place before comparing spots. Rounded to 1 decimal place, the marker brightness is 22.8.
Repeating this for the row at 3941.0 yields 23.3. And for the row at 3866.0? 32.5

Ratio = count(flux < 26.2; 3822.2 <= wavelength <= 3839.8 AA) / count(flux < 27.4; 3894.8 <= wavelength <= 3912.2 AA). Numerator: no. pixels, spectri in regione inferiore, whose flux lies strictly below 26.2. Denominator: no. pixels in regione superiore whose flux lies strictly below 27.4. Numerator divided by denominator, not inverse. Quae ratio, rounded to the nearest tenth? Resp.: 1.0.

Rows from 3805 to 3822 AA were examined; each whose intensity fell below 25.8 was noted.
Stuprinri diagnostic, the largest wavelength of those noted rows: 3821.0 AA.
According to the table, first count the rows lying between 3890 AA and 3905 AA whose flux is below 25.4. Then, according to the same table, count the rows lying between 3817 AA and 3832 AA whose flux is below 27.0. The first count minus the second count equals -6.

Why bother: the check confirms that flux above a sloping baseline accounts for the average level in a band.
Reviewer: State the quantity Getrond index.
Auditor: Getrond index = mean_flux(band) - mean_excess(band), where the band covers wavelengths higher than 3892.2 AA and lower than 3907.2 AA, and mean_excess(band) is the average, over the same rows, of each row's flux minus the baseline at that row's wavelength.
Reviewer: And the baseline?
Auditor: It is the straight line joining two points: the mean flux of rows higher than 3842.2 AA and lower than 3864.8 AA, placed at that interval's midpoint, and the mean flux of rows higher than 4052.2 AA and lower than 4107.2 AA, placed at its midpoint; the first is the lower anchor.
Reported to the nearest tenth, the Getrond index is 26.6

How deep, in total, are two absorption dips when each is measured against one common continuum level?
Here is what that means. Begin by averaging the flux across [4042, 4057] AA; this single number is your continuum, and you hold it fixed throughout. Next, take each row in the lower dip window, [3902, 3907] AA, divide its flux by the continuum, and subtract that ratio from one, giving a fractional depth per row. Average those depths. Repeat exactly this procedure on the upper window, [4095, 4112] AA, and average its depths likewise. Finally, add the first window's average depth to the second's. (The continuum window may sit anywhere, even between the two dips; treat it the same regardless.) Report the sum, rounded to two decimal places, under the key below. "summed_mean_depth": -0.10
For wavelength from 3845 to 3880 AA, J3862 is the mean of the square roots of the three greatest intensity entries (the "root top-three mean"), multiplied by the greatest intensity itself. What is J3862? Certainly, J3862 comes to 186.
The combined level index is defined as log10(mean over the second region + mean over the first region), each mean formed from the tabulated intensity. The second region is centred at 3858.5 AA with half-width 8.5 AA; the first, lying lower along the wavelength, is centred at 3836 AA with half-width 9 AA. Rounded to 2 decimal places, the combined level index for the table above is 1.71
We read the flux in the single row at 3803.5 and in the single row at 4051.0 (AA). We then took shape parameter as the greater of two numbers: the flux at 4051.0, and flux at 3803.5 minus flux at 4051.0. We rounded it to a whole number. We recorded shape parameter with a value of 28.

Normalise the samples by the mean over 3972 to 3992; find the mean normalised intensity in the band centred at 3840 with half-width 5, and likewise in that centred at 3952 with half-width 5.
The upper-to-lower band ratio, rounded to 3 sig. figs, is 1.03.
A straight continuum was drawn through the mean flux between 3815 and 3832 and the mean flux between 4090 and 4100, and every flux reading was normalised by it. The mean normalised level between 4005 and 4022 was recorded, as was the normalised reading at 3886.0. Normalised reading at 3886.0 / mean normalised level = 1.09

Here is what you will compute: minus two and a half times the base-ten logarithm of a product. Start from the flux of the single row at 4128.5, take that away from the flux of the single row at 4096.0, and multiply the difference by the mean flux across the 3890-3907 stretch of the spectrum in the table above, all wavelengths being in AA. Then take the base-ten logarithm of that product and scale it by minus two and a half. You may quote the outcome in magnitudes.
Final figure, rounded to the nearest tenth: -4.4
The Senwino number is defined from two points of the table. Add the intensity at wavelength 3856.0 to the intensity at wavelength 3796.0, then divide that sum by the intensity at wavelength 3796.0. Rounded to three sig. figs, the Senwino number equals 2.11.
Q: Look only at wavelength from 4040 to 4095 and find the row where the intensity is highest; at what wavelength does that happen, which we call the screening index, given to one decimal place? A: 4091.0 AA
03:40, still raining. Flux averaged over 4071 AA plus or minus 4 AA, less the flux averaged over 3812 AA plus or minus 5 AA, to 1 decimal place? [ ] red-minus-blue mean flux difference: 1.1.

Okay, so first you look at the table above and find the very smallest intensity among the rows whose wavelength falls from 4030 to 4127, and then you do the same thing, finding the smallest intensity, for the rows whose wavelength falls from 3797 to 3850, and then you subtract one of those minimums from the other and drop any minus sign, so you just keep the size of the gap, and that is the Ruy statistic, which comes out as 3.0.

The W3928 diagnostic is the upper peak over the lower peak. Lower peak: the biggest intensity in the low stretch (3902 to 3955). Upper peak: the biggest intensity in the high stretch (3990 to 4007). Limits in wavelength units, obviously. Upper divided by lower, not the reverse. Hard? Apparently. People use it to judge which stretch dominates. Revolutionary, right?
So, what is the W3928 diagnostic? 1.03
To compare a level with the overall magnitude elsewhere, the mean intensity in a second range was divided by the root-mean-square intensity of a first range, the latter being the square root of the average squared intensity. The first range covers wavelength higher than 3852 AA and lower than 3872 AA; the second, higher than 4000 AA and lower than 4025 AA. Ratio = 0.94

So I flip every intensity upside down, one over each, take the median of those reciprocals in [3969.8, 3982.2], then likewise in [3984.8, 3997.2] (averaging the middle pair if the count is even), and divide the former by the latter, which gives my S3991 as 0.96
